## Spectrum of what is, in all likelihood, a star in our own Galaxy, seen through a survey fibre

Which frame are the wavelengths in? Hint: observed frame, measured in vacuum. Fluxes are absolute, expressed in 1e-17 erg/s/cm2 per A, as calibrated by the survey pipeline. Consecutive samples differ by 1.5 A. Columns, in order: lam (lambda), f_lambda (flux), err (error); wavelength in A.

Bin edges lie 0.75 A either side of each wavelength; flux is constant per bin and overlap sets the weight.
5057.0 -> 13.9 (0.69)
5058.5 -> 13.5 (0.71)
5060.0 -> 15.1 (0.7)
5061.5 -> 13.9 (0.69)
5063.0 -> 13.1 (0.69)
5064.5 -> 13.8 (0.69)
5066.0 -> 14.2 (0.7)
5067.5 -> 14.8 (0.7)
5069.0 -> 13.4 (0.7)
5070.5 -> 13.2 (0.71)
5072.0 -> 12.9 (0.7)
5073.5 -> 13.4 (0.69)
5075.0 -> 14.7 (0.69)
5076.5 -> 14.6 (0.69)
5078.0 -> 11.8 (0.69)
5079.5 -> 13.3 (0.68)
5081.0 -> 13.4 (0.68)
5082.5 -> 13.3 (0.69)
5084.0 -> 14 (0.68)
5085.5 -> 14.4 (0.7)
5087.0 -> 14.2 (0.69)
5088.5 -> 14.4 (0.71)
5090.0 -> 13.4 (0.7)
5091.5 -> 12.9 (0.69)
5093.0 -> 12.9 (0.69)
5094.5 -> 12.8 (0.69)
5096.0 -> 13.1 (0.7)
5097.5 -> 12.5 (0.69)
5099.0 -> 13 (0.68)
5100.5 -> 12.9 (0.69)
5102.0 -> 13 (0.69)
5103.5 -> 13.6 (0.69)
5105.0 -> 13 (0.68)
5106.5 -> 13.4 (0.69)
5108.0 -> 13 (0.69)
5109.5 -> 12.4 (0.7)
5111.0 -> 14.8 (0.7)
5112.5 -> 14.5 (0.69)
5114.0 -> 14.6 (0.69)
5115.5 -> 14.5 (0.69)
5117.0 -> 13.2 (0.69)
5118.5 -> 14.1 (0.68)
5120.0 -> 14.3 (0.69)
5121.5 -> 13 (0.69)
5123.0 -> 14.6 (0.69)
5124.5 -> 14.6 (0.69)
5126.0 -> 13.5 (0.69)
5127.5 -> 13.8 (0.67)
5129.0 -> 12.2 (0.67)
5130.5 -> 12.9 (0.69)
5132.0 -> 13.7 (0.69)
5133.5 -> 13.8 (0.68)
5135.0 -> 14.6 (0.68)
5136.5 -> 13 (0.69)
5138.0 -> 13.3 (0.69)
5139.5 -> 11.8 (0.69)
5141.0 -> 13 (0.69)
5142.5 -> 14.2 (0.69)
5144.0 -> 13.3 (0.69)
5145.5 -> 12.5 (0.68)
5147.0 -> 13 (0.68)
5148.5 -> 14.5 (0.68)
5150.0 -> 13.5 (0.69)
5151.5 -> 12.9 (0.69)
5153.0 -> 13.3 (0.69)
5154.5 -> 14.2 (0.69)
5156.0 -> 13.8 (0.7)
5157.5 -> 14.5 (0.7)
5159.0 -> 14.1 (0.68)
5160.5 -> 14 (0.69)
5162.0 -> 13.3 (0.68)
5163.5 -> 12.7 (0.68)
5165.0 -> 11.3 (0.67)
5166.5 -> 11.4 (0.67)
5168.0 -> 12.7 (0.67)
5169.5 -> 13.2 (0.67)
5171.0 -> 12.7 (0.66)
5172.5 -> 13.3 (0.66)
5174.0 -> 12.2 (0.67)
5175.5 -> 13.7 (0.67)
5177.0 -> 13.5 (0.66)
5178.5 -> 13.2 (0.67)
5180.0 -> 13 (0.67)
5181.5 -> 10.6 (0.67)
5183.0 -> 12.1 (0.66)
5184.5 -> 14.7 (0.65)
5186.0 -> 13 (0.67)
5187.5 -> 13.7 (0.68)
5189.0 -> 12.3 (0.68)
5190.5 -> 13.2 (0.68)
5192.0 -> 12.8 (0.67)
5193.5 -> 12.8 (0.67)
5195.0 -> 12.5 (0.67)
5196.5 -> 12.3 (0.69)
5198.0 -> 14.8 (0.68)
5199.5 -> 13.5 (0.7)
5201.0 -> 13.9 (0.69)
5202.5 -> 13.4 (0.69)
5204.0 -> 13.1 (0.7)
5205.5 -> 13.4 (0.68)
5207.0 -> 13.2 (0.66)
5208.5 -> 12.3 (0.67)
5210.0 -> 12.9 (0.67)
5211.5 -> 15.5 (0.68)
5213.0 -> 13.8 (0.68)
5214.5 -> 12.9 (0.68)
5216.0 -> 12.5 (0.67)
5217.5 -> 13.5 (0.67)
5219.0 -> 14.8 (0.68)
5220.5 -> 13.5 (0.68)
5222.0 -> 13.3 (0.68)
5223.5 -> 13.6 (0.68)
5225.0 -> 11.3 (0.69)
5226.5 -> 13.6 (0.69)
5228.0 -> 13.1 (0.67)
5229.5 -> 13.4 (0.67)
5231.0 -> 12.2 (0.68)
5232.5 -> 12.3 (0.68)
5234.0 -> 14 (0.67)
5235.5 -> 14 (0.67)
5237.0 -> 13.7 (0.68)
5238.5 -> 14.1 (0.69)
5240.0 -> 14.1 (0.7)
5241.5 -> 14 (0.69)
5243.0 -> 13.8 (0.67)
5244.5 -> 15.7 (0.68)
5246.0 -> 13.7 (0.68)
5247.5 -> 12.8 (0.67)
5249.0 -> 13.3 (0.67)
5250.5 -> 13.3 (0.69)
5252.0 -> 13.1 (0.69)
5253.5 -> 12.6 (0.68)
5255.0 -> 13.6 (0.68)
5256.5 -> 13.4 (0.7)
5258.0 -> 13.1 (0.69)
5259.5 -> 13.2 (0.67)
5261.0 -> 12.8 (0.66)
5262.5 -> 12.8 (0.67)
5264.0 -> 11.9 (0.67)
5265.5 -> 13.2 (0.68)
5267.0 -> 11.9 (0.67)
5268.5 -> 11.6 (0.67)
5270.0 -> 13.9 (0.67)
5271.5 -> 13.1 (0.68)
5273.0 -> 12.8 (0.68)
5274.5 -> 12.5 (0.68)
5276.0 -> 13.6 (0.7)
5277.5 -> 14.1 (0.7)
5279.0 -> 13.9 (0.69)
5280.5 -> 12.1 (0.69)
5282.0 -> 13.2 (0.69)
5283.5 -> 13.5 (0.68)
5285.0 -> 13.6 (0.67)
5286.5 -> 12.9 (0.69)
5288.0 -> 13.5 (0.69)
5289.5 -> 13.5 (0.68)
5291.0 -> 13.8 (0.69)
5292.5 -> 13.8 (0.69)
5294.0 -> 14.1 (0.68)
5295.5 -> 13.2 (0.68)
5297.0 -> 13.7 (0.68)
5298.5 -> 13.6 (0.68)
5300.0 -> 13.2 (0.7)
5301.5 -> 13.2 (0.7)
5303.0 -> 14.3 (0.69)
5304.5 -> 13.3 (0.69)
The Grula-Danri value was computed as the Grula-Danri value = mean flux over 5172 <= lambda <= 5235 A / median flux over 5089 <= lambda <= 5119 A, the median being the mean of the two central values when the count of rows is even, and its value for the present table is 1.01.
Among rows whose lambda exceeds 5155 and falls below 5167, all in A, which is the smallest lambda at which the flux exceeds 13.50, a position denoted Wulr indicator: 5156.0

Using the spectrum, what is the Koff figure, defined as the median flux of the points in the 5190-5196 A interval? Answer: 12.8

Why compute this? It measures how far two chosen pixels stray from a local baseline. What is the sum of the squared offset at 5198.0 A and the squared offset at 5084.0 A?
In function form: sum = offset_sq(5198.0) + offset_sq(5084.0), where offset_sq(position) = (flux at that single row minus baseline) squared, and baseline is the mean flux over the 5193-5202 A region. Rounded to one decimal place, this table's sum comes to 2.7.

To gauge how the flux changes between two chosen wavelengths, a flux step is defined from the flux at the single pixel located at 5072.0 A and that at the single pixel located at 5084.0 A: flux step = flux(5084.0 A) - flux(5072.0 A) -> 1.1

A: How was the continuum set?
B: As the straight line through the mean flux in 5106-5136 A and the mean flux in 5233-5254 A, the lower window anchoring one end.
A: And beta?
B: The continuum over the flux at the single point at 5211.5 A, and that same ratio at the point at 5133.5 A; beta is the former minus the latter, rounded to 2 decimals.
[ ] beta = -0.11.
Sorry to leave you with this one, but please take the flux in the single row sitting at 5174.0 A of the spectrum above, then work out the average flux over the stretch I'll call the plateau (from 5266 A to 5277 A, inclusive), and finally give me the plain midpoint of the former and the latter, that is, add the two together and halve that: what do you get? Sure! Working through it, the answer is 12.5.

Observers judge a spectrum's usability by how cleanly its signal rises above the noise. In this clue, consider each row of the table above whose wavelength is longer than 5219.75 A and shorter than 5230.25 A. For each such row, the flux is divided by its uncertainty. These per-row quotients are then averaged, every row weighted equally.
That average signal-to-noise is 19.3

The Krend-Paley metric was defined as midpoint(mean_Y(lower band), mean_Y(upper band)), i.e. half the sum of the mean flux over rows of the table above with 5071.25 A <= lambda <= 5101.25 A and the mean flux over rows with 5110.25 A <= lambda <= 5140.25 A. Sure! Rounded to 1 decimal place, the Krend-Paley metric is 13.6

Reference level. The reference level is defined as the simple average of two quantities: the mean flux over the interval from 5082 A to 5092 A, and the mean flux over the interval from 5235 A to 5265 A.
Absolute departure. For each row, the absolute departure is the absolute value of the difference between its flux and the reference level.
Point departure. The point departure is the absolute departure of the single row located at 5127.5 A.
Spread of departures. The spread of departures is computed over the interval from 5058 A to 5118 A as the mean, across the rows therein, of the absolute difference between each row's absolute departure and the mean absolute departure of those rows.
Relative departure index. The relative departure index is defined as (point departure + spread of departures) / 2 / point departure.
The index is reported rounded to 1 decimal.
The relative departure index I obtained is 1.4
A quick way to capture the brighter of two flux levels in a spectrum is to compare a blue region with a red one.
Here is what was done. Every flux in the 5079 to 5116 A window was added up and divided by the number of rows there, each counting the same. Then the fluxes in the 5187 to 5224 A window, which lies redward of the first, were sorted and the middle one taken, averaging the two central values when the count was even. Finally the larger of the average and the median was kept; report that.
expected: 13.49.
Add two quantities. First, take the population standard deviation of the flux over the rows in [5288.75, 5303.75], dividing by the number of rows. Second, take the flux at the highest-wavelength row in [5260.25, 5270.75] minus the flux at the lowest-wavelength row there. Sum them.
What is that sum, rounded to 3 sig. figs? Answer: 1.46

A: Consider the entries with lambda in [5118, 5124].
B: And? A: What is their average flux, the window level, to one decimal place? 14.0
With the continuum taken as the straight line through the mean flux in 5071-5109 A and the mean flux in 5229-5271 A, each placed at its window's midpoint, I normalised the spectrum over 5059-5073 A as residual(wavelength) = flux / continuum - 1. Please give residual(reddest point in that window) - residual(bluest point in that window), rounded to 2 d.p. -0.16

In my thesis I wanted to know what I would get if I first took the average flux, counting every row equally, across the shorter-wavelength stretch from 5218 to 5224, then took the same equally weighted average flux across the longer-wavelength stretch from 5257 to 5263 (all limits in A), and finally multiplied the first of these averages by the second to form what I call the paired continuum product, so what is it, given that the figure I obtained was 179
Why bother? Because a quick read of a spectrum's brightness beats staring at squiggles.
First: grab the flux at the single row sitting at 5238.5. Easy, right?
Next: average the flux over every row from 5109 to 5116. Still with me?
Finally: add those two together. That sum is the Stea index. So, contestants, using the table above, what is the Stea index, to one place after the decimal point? 28.3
